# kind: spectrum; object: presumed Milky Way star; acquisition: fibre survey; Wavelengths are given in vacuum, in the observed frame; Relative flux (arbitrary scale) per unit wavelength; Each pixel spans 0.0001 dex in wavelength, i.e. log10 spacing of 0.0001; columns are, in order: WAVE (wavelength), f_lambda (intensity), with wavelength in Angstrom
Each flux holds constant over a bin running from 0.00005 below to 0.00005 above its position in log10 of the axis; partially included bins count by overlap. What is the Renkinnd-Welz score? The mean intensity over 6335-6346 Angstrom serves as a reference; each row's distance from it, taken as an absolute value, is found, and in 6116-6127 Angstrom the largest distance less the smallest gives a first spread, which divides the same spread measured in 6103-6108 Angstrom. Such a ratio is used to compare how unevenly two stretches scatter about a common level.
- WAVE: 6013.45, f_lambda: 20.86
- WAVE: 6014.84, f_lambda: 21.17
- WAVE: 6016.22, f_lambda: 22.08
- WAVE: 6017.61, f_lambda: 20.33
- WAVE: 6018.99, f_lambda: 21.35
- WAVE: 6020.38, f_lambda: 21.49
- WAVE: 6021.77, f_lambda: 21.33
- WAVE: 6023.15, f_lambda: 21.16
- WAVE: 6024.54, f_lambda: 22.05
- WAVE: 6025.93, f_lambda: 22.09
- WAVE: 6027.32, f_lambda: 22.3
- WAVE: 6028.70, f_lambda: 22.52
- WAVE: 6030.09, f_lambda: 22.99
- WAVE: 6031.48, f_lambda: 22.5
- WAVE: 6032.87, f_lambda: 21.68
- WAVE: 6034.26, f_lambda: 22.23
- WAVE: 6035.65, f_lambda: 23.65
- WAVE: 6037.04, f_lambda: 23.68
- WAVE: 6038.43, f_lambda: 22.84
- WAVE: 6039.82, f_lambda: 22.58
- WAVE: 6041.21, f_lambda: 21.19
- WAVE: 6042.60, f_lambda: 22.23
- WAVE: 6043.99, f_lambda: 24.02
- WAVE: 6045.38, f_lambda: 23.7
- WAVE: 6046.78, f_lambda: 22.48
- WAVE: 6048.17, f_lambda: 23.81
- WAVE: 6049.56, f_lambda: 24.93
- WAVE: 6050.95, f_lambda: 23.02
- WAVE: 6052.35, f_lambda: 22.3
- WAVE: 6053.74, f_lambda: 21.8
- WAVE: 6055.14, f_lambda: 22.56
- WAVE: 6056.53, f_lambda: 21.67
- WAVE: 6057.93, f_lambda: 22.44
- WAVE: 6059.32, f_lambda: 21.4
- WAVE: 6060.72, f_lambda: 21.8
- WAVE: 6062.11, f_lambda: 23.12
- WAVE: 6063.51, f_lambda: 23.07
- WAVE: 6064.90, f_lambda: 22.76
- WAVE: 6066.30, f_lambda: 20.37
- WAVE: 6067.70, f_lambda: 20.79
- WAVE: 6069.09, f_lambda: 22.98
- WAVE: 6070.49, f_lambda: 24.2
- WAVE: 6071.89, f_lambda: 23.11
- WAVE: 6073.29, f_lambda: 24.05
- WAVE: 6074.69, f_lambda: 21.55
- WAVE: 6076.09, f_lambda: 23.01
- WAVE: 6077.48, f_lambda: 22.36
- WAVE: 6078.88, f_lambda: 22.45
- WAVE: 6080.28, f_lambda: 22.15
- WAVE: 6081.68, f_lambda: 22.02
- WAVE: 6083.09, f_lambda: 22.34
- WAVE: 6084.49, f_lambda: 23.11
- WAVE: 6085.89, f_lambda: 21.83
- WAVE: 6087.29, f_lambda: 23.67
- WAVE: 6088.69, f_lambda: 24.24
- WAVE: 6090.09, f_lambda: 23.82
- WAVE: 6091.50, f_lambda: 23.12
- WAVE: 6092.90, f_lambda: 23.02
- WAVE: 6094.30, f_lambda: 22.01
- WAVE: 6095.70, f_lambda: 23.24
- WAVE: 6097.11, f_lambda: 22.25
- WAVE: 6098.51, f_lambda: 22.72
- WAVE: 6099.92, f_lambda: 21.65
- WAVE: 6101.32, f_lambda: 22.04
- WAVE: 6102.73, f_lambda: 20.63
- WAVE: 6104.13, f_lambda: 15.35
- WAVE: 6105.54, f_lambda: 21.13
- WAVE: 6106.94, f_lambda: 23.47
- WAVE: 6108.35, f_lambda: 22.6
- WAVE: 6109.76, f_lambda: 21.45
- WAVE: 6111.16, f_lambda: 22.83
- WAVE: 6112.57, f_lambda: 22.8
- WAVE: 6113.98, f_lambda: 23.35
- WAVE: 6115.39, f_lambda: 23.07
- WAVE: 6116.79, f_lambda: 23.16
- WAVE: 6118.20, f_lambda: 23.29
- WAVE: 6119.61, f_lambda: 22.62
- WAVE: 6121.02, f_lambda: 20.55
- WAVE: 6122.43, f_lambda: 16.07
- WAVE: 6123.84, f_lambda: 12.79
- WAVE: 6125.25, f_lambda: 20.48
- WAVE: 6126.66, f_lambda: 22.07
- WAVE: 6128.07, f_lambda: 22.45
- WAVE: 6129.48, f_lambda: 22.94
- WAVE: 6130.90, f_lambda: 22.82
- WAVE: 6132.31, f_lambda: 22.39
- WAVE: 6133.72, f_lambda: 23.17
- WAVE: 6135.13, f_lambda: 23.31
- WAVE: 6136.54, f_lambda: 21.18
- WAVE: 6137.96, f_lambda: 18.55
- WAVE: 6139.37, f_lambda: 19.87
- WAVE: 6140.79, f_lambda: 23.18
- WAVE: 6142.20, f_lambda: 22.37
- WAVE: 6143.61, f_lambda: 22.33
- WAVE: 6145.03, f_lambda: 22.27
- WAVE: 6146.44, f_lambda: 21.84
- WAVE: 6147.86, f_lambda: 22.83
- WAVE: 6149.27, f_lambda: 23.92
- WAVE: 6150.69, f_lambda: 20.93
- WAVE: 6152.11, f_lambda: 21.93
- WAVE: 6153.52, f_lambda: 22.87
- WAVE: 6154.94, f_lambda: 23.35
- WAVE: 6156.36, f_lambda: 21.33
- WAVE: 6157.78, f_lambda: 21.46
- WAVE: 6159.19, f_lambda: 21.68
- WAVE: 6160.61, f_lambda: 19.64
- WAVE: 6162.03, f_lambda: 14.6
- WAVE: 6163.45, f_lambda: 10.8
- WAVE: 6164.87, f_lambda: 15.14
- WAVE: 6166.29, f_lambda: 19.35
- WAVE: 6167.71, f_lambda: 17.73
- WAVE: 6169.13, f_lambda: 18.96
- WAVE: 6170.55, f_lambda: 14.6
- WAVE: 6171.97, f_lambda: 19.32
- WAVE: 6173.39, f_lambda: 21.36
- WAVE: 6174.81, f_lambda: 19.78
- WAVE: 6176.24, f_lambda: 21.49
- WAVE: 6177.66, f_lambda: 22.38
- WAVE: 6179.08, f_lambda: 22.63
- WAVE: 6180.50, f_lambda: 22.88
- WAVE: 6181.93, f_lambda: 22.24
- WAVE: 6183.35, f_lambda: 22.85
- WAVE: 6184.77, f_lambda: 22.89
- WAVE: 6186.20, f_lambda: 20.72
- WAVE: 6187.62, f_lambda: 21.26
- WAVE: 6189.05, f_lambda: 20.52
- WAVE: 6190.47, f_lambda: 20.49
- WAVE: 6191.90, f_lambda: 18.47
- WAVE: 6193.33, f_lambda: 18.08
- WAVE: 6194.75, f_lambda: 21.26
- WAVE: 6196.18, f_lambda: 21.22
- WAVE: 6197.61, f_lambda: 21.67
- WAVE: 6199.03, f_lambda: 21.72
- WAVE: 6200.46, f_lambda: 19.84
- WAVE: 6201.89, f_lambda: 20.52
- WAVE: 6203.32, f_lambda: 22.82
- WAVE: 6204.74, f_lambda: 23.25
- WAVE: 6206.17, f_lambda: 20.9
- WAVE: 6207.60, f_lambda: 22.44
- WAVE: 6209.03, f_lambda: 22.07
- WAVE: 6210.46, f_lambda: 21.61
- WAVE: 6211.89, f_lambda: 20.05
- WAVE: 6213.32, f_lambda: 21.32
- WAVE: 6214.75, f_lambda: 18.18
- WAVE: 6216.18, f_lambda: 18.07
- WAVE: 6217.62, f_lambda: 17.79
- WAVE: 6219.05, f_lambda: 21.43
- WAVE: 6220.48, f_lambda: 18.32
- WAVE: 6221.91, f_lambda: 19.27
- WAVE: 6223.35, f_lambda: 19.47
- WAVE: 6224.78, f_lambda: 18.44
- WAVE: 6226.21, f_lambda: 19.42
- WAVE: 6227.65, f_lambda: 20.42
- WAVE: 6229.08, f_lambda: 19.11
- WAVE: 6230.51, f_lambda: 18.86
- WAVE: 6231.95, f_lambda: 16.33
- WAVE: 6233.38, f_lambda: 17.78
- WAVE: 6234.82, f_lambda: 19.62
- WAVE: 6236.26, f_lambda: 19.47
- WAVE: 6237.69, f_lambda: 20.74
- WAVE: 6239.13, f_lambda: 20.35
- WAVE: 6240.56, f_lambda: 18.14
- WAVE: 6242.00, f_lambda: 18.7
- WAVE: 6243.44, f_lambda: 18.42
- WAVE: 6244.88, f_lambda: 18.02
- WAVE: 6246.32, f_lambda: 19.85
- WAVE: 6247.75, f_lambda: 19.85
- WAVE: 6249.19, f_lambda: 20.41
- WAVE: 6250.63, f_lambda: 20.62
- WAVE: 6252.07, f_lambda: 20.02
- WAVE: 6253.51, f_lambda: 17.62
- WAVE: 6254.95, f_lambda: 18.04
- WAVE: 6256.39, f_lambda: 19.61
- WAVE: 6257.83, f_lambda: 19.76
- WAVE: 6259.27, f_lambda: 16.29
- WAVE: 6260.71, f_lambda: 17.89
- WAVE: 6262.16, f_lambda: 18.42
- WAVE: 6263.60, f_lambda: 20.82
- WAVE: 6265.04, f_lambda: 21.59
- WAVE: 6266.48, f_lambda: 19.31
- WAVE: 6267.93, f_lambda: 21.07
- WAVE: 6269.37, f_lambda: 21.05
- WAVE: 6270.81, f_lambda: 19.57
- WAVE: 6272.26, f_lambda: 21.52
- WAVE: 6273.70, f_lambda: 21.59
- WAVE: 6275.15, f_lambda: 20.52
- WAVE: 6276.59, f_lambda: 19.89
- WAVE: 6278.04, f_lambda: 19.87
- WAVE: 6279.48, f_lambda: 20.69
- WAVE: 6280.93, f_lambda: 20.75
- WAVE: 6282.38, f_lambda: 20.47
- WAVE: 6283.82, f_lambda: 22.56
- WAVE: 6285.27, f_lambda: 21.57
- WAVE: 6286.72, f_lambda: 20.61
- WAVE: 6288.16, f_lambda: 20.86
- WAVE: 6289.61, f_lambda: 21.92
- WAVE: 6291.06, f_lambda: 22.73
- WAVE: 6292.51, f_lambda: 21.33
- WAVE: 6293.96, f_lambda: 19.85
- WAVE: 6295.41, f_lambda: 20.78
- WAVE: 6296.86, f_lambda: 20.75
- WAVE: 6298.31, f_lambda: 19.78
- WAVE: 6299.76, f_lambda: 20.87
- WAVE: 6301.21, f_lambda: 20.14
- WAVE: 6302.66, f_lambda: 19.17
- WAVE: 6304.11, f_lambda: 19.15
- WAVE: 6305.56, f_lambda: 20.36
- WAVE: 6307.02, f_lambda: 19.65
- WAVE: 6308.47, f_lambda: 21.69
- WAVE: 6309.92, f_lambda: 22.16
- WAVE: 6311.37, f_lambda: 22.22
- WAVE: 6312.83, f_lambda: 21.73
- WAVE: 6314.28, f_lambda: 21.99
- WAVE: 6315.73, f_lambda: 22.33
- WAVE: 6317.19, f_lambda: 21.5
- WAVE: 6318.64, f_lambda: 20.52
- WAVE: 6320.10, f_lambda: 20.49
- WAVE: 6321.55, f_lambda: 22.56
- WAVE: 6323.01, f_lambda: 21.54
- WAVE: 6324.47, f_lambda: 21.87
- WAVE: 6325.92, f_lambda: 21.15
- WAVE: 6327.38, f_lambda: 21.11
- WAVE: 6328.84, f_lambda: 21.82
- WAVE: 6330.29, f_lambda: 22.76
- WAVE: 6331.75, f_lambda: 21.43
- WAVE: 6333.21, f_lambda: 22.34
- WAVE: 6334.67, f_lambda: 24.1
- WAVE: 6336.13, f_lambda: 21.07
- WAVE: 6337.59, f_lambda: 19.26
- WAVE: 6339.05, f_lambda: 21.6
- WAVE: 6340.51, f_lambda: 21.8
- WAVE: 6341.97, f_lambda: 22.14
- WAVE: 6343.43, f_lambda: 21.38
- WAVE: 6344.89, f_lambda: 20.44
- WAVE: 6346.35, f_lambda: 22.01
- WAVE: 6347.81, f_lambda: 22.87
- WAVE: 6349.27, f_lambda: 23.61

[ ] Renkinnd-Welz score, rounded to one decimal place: 0.7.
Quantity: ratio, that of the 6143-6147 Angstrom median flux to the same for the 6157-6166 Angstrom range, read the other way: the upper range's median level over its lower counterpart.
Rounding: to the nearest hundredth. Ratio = 0.78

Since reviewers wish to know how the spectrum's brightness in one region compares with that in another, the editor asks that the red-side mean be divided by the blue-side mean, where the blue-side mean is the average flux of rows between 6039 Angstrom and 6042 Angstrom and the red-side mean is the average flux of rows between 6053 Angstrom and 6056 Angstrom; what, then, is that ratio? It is 1.01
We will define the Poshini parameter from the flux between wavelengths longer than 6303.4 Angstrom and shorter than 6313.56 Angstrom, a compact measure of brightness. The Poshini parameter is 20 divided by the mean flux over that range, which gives 0.95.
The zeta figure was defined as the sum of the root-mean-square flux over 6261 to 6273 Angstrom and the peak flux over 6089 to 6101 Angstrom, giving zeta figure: 44.3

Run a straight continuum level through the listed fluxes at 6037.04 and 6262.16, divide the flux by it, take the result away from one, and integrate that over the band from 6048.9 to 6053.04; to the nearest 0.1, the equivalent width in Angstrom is 0.0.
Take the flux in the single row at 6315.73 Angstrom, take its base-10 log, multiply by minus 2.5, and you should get -3.37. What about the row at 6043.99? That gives -3.45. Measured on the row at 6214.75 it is -3.15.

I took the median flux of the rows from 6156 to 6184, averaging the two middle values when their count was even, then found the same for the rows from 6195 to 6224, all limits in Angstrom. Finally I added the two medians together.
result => 41.6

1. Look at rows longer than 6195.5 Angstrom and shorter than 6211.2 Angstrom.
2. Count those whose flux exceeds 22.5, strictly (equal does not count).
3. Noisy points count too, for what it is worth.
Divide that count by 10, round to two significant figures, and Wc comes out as 0.20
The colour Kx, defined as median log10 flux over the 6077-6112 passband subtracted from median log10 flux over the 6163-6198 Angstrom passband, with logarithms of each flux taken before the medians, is -0.03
